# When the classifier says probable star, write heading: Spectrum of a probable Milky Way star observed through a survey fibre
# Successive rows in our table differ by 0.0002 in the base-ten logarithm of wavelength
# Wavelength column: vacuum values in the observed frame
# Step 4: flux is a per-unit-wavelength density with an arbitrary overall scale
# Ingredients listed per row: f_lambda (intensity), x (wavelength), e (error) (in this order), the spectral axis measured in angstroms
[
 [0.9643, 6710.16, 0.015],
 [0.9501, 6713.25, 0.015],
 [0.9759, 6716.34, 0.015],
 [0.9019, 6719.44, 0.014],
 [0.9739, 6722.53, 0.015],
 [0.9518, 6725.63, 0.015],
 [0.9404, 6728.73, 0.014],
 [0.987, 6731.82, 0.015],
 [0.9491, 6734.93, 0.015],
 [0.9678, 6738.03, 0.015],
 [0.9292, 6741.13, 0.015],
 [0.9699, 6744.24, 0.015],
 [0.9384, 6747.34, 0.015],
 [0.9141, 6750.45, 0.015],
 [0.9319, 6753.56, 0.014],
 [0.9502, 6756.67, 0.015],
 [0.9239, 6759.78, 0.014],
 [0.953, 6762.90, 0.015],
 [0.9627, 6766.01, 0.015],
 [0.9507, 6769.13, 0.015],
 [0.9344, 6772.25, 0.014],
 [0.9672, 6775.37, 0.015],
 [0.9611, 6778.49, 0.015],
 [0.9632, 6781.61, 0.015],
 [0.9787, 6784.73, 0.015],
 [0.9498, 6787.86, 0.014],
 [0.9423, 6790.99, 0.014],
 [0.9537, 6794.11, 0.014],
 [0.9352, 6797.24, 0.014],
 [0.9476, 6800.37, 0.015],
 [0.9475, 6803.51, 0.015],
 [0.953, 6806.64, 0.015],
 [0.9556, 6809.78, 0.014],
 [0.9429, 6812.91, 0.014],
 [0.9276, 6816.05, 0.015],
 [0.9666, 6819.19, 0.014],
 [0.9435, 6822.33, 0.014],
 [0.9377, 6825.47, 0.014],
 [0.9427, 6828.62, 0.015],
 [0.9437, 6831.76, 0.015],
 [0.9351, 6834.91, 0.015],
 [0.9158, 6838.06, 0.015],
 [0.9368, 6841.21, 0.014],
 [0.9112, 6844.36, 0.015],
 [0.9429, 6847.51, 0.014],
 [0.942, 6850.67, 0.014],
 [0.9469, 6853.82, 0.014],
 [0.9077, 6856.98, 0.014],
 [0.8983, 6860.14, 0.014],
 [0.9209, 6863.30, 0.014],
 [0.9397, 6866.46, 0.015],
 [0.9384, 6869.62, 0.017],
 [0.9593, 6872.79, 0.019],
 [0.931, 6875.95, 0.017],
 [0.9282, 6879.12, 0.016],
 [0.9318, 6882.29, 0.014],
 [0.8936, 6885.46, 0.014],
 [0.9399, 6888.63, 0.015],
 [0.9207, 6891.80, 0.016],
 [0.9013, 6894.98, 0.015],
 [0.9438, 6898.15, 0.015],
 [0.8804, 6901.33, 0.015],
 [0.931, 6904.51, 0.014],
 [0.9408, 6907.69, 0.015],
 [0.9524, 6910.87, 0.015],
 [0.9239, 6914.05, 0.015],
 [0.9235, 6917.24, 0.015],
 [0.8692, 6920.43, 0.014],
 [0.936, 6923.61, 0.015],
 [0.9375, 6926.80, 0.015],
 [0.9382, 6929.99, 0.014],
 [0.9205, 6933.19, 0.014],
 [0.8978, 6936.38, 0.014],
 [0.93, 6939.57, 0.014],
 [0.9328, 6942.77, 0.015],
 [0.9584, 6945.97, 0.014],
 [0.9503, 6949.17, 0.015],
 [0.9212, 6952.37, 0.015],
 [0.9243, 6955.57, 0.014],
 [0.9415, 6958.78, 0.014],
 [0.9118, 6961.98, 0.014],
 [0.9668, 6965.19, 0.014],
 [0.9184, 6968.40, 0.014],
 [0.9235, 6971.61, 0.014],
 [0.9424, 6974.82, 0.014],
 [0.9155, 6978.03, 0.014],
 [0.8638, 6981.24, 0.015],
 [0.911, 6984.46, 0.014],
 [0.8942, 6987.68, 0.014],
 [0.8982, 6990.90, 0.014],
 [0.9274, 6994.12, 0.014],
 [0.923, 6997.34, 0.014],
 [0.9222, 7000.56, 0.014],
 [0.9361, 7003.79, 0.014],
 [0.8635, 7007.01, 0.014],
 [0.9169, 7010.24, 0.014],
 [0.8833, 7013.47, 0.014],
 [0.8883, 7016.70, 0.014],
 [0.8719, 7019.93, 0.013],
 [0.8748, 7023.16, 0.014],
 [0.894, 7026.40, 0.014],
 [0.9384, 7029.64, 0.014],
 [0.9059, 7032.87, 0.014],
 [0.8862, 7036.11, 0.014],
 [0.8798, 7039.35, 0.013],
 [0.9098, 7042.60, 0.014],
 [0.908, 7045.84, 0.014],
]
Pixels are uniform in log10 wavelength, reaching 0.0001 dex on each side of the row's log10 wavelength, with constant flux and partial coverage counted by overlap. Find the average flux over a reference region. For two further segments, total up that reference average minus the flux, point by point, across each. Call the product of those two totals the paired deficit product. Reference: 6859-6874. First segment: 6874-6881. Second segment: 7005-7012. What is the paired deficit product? 0.0003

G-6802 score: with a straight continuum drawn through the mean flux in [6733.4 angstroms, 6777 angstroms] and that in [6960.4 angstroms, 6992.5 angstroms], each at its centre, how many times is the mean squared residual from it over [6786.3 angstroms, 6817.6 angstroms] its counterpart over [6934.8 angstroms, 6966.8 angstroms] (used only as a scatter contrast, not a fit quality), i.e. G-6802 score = 0.2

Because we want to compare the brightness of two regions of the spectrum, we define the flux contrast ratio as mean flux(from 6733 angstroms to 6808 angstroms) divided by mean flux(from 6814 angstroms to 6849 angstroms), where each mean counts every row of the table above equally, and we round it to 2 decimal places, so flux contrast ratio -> 1.01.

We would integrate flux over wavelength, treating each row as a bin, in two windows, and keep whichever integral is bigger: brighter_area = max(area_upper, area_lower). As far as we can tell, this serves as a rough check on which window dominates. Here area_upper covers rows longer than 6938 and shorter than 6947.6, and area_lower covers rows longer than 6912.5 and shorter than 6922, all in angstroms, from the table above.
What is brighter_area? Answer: 9.02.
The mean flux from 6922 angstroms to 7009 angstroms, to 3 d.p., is 0.922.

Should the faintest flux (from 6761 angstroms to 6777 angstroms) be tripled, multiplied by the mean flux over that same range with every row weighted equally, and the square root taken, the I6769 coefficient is 1.63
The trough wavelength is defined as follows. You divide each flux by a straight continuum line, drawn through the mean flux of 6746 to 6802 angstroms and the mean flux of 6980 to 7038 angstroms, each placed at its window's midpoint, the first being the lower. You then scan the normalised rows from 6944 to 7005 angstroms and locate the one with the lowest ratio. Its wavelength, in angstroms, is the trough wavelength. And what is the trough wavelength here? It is 6981.24 angstroms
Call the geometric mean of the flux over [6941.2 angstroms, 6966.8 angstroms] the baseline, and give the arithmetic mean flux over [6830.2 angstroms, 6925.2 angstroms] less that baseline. -0.012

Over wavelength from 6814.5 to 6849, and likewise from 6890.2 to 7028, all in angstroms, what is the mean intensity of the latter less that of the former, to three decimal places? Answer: -0.020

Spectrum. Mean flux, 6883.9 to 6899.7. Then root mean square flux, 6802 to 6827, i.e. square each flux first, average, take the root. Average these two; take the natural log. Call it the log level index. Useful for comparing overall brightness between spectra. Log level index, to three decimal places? -0.069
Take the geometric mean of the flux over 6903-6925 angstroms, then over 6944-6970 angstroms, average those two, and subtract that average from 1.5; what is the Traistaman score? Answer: 0.569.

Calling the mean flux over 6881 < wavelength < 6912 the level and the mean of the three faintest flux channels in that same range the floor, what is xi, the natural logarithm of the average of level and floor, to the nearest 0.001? -0.097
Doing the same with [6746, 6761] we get -0.075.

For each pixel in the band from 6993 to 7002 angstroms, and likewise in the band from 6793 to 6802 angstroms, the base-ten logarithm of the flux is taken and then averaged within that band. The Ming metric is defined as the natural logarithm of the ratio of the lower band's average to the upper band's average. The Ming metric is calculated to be -0.3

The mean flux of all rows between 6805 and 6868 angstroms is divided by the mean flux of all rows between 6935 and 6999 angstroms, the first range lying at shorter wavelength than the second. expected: 1.014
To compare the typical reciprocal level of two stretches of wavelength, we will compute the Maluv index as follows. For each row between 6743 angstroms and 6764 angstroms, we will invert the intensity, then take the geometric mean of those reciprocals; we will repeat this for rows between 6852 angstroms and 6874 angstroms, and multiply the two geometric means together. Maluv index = 1.14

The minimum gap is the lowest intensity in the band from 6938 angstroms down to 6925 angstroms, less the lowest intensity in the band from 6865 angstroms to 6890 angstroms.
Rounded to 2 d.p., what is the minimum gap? 0.00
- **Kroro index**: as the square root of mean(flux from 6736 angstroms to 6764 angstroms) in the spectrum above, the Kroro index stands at 0.971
